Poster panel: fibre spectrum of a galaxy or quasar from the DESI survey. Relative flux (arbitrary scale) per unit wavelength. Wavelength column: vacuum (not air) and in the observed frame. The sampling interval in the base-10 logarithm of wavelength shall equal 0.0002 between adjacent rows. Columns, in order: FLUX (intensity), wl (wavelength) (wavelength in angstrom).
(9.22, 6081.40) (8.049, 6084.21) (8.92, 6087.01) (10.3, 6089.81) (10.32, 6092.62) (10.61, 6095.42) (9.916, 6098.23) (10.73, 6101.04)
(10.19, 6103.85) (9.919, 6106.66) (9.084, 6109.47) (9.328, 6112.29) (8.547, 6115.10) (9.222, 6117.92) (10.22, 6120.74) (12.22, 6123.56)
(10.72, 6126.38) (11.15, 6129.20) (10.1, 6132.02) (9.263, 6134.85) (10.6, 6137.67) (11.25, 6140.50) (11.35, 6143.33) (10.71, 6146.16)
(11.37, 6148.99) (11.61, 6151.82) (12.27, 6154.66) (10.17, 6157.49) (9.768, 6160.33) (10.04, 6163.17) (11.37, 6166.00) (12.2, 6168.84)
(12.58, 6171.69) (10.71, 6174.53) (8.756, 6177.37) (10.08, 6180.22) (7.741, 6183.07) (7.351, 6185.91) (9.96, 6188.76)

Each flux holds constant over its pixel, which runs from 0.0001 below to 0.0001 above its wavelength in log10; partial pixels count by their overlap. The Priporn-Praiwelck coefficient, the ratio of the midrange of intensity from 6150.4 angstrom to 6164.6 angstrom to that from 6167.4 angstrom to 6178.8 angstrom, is 1.03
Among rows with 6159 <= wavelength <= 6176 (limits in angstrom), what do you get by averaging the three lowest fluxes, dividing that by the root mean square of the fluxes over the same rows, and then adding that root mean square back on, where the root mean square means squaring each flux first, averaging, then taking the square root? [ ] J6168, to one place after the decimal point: 12.1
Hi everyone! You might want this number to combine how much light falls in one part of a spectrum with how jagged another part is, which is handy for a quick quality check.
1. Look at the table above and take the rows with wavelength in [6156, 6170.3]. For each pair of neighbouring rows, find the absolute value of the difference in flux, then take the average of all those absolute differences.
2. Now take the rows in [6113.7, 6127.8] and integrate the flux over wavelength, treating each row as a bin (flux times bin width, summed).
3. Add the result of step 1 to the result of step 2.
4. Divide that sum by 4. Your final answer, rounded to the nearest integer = 36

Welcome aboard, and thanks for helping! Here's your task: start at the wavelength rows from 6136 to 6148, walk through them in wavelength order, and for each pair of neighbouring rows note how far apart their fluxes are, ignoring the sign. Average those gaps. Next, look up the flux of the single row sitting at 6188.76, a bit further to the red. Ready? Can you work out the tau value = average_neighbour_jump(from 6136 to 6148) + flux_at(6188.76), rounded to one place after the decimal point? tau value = 10.4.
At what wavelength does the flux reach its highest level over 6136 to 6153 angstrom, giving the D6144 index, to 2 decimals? 6151.82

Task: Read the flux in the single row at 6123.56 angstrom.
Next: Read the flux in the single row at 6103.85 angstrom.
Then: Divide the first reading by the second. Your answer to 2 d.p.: 1.20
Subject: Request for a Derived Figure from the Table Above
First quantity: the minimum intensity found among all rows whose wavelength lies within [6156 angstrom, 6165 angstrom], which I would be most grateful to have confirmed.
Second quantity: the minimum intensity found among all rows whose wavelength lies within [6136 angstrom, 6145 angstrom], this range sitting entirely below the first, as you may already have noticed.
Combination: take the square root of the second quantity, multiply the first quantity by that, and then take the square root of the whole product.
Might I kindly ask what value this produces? 5.6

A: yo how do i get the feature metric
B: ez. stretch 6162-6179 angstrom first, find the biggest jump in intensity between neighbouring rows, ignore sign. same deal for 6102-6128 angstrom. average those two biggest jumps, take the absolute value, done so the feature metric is 2.0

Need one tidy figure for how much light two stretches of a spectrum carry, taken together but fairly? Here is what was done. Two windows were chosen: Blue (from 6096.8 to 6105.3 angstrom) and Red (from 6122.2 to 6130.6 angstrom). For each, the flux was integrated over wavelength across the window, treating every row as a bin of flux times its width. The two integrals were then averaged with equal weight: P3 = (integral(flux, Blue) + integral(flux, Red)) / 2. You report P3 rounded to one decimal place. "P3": 91.4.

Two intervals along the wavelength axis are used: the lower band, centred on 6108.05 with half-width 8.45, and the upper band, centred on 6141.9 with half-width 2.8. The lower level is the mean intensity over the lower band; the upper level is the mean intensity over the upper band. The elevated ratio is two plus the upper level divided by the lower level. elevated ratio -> 3.17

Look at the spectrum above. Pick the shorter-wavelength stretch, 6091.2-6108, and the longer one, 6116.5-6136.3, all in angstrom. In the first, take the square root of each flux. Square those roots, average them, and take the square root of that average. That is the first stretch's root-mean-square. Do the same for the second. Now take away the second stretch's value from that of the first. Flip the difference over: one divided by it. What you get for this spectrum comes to -48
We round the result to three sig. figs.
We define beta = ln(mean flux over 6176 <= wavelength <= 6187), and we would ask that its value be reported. 2.14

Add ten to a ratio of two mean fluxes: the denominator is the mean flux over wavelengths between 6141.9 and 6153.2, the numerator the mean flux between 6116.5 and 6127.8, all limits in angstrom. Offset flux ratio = 10.9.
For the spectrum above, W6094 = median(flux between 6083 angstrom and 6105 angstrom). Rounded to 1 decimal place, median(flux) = 10.2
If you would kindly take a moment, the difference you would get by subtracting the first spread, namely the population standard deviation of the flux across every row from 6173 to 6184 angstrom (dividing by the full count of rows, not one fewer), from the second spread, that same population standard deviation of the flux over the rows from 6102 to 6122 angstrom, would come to -0.57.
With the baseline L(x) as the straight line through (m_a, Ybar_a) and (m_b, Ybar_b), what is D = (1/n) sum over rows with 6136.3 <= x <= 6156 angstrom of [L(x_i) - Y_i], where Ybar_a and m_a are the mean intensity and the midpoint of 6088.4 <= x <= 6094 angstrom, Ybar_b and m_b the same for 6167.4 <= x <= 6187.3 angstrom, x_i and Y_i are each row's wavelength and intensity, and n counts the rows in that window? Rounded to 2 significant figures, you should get -1.2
